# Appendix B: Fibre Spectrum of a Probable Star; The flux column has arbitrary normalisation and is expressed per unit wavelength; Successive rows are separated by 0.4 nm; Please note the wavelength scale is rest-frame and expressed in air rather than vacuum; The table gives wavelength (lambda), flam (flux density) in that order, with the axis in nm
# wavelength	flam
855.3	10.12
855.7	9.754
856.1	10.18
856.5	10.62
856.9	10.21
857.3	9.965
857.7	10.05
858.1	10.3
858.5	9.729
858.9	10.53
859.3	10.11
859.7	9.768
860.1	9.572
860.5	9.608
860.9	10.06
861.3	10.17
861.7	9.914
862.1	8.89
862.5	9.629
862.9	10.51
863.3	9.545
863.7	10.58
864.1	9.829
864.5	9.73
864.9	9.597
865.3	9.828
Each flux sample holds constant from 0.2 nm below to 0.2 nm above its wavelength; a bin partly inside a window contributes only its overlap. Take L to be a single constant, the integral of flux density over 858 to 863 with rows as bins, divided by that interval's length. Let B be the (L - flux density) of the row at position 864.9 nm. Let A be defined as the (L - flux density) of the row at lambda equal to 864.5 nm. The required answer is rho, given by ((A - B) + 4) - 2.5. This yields 1.4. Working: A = 0.16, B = 0.3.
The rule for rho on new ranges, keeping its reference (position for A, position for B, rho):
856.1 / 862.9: 1.8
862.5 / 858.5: 1.6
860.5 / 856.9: 2.1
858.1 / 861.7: 1.1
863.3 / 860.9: 2.0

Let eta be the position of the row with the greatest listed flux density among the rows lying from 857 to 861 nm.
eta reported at 858.9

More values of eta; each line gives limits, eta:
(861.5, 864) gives 863.7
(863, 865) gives 863.7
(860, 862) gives 861.3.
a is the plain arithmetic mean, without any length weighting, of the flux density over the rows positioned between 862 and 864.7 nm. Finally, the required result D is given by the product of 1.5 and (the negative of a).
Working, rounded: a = 9.8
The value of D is -14.7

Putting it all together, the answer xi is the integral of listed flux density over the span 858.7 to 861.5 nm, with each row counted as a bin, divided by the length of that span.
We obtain 10.0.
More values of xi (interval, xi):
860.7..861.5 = 10.1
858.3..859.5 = 10.1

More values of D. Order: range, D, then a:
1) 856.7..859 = -15.2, 10.1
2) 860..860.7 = -14.4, 9.6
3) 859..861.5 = -14.8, 9.9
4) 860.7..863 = -14.8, 9.9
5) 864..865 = -14.6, 9.7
